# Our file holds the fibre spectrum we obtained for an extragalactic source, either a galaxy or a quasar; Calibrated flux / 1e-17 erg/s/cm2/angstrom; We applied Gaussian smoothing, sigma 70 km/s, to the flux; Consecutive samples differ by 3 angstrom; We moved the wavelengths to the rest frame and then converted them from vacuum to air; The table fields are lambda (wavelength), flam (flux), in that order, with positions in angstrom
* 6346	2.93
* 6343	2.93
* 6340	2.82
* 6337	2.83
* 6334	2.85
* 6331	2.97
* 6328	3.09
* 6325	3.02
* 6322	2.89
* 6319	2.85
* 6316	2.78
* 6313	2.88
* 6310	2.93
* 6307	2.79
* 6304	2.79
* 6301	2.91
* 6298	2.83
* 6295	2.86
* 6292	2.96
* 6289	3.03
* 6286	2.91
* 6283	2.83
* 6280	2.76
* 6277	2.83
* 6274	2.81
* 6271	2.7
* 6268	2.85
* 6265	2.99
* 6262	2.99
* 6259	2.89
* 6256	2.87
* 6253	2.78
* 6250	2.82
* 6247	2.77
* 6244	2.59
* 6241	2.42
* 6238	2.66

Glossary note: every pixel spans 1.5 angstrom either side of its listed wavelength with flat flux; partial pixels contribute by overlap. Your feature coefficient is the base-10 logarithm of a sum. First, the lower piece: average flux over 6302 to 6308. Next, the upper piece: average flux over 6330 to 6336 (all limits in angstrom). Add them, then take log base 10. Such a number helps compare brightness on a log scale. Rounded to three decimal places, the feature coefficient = 0.756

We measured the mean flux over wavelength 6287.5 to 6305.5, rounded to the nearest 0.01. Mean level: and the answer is 2.90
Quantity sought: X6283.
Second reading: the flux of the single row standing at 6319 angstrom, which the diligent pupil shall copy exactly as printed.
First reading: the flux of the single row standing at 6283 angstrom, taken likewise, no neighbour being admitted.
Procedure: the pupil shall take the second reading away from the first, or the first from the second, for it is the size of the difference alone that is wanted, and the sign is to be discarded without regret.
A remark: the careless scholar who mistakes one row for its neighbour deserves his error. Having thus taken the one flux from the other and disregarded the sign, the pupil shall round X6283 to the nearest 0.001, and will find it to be 0.020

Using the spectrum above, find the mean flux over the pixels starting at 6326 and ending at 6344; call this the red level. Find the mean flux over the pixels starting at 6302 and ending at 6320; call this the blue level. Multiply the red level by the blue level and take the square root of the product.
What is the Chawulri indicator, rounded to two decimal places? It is 2.88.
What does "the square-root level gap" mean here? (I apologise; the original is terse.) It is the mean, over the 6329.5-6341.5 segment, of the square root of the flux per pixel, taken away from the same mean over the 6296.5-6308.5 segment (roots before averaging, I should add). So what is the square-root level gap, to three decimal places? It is -0.011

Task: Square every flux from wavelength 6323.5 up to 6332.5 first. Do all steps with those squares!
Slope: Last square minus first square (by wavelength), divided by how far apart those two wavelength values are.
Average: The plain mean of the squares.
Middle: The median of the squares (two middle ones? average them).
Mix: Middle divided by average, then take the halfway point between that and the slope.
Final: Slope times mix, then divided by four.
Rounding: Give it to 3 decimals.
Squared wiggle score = -0.006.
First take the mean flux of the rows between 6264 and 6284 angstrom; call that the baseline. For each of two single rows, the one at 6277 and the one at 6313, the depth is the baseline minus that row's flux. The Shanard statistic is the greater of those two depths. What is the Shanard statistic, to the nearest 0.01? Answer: -0.01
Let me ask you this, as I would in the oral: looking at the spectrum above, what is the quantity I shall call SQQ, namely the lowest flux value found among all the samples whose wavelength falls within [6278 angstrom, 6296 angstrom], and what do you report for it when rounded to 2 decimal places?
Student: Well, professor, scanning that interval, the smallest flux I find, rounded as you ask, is 2.76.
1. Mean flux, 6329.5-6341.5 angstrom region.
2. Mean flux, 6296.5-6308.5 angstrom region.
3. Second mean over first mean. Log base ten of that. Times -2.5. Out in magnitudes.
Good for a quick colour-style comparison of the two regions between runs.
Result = 0.01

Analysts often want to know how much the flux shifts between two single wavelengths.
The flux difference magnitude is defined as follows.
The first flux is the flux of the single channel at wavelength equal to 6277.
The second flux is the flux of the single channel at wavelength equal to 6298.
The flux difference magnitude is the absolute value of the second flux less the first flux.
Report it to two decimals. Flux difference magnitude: 0.00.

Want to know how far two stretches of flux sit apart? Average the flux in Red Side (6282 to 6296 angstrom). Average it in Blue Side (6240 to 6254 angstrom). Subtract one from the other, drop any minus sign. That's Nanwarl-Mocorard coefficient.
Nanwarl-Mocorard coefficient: 0.24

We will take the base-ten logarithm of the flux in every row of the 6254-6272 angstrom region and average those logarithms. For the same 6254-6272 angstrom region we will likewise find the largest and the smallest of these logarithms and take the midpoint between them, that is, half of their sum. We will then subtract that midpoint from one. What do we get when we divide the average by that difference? 0.84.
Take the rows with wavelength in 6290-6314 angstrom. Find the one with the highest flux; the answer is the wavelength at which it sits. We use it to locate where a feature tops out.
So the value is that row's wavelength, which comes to 6292 angstrom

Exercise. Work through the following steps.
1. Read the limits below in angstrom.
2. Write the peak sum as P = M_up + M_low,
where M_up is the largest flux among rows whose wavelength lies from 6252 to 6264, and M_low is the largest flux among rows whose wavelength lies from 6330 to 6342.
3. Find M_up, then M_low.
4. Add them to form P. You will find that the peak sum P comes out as 5.96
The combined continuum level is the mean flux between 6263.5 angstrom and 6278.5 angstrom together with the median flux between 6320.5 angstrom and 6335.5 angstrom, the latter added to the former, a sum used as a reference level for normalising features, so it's 5.81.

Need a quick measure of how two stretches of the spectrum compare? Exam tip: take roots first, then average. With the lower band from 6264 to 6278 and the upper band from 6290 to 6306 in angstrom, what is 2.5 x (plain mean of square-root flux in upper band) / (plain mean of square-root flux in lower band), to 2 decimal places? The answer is 2.52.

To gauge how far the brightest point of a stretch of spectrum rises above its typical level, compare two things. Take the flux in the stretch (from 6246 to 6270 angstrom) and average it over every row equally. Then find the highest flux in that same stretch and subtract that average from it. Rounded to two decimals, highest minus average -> 0.12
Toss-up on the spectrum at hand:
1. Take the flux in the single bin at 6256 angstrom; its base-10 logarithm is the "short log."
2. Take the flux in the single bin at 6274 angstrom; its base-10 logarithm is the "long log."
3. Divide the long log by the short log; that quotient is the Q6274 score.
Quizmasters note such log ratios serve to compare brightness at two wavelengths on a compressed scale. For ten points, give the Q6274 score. 0.98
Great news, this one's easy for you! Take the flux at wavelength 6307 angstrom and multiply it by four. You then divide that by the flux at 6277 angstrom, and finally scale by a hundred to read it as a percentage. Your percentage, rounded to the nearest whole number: 394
